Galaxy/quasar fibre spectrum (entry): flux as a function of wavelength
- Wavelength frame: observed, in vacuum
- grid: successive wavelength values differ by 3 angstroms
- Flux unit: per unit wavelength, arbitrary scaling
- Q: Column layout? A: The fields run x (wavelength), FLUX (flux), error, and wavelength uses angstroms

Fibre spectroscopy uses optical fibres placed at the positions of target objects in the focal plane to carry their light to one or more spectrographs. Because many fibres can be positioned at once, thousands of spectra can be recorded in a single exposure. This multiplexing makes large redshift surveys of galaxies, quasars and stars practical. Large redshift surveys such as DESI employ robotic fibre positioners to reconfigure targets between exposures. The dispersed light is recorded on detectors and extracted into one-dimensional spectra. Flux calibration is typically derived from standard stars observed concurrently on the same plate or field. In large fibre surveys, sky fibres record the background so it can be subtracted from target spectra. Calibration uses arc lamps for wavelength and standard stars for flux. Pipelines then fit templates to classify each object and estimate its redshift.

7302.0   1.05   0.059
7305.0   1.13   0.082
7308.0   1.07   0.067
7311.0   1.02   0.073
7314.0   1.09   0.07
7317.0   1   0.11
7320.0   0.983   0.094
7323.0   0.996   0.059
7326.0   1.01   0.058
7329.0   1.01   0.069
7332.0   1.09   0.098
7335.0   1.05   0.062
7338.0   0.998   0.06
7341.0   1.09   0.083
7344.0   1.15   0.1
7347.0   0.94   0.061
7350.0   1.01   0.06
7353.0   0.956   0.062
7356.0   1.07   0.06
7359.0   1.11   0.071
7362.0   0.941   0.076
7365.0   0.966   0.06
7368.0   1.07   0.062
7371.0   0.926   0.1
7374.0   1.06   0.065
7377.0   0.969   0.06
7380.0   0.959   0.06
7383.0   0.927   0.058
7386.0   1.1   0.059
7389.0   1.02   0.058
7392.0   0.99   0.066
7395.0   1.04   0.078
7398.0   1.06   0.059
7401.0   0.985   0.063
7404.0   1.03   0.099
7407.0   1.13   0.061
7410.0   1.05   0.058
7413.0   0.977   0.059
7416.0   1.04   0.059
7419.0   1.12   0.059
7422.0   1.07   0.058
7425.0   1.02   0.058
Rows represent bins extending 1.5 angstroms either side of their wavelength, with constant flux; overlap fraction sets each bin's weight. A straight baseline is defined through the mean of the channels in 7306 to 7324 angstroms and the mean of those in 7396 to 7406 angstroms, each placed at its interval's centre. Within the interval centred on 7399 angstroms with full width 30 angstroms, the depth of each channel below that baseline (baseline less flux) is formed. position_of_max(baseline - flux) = 7413.0 angstroms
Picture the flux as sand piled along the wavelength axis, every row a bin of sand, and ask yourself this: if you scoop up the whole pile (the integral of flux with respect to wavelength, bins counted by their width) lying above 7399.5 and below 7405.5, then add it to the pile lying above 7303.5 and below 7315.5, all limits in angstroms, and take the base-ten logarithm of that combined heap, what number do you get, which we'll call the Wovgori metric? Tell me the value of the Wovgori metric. 1.28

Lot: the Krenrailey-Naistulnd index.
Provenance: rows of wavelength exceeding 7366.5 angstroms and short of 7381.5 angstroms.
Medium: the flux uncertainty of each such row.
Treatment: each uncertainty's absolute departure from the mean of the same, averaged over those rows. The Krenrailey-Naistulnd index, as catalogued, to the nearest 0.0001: 0.0122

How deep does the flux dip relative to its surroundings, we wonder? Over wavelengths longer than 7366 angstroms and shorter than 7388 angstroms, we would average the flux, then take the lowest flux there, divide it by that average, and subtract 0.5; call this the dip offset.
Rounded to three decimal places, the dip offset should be 0.425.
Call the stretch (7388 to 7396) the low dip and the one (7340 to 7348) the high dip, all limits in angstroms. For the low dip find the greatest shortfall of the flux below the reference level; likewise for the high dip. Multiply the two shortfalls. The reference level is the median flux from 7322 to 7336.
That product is 0.0014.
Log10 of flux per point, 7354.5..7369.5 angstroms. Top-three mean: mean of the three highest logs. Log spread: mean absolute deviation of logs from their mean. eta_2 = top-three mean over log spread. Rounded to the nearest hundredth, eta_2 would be 1.30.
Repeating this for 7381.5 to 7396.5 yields 1.14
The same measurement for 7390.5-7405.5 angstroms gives 1.61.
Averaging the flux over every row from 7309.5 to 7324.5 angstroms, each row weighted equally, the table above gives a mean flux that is 1.02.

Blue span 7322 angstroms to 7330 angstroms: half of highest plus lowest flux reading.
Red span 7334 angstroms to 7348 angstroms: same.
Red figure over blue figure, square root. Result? 1.02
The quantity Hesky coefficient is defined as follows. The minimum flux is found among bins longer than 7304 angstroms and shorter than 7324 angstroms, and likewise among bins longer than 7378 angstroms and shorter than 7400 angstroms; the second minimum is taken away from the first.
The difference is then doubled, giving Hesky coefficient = 0.112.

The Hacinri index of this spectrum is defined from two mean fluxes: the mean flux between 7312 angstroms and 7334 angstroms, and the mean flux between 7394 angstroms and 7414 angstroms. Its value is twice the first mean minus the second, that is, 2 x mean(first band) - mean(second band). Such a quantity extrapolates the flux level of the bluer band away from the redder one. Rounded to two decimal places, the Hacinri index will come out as 1.01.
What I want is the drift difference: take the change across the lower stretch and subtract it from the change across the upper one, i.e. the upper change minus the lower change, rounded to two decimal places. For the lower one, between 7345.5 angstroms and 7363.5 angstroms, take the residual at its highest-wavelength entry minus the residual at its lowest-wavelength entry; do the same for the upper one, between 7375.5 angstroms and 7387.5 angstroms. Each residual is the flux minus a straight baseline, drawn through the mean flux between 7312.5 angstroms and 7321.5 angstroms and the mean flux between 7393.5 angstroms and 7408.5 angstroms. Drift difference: 0.13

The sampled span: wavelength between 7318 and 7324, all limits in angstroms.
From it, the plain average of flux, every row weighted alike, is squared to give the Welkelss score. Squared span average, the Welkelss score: 0.98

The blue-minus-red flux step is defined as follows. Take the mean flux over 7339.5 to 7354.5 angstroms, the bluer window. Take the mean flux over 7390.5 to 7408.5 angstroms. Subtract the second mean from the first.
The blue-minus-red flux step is -0.01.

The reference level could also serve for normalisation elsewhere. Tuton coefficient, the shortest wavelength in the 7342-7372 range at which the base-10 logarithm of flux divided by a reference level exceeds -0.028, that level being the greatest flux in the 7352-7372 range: 7344.0 angstroms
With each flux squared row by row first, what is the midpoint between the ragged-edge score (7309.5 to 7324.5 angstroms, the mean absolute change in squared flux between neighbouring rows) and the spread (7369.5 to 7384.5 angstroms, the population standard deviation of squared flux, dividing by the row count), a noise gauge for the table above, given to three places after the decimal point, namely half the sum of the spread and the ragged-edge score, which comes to 0.098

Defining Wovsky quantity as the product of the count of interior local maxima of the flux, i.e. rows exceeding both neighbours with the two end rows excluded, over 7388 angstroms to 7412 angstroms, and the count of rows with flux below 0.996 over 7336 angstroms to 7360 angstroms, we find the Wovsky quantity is 4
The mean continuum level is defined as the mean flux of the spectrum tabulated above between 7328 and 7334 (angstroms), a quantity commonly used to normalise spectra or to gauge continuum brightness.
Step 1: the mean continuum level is 1.05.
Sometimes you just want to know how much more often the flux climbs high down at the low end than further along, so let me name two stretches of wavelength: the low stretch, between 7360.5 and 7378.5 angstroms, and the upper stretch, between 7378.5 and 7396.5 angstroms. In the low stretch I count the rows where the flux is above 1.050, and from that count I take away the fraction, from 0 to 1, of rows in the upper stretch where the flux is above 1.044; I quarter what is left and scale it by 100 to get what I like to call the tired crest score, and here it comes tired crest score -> 46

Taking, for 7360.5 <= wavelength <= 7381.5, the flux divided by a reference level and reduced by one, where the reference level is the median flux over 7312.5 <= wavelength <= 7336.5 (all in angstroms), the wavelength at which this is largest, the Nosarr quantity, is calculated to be 7368.0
